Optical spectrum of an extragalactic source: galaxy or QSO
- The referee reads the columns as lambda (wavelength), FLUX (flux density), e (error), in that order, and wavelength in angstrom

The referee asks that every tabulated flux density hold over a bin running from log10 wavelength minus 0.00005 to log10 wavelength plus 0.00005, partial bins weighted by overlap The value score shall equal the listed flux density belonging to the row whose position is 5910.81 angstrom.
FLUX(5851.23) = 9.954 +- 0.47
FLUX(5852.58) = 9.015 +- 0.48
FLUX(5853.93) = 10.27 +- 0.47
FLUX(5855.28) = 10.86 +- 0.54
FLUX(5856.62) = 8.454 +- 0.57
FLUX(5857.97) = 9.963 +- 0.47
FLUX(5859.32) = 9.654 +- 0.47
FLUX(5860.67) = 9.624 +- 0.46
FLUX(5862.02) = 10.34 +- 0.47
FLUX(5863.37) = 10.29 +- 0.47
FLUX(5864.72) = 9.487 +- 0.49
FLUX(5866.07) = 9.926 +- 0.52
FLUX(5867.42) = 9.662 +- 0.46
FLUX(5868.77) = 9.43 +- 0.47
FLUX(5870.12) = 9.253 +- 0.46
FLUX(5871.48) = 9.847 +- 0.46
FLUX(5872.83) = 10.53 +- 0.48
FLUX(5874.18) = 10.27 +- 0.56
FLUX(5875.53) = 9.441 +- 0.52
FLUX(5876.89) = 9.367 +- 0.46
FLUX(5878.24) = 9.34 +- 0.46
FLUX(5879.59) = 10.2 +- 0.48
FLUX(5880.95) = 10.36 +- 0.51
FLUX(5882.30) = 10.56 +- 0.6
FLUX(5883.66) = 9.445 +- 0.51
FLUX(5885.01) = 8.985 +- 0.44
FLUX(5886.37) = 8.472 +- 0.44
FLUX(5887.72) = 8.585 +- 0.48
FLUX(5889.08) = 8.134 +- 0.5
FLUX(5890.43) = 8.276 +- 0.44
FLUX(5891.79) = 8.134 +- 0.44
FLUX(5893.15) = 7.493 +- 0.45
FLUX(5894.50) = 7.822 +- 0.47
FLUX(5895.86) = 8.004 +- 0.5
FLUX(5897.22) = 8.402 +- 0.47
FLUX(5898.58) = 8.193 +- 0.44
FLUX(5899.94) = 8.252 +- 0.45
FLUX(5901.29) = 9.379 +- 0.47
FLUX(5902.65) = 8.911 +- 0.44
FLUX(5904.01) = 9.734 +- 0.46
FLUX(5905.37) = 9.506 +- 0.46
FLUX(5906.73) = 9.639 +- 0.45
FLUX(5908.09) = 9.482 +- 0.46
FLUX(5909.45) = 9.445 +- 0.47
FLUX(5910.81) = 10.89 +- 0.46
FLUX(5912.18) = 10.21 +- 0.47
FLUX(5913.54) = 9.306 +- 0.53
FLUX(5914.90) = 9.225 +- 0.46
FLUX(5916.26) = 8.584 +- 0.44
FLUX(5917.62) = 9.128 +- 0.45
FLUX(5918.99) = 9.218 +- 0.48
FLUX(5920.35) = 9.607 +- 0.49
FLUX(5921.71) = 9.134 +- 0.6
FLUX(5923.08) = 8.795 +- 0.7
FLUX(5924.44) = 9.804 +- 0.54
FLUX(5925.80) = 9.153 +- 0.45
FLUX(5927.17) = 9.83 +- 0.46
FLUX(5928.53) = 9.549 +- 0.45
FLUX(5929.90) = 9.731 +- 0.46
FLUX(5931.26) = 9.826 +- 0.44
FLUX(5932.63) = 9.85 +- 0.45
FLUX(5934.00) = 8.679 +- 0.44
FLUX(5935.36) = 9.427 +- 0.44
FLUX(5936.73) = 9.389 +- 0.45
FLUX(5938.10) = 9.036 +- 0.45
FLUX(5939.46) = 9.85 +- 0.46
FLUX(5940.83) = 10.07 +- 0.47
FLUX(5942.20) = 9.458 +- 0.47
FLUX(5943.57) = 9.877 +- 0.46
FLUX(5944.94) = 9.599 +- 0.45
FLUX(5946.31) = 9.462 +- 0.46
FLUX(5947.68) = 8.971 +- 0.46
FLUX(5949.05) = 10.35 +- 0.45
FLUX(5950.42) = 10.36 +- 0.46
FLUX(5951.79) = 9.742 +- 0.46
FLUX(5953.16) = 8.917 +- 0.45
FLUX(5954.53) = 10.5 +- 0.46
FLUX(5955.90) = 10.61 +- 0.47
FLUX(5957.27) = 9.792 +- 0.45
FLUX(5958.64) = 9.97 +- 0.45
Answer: 10.89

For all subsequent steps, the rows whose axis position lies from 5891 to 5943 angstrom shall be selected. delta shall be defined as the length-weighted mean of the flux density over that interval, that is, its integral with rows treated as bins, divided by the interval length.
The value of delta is 9.2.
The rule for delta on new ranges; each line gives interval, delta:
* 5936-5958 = 9.7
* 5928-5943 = 9.5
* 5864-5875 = 9.8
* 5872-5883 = 10.0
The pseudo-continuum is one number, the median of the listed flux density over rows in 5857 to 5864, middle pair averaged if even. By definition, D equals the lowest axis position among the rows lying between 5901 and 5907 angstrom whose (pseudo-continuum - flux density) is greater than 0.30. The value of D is 5901.29 angstrom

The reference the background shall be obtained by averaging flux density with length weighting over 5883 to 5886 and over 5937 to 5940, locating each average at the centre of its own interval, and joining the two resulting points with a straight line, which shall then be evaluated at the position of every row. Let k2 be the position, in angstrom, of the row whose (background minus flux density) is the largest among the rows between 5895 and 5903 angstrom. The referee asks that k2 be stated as 5895.86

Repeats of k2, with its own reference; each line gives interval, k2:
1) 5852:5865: 5856.62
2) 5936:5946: 5938.10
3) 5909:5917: 5916.26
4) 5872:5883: 5878.24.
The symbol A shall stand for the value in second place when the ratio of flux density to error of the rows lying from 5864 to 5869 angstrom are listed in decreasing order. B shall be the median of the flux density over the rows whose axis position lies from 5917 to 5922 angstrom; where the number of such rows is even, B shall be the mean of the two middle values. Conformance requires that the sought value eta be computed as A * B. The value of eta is 184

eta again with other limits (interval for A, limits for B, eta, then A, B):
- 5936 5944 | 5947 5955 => 215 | 21.4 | 10.0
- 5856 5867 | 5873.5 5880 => 207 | 21.9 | 9.4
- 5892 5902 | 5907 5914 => 177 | 18.6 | 9.5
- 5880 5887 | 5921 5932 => 196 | 20.3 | 9.6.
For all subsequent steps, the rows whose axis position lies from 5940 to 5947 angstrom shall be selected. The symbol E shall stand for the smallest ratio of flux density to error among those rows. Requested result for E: 20.1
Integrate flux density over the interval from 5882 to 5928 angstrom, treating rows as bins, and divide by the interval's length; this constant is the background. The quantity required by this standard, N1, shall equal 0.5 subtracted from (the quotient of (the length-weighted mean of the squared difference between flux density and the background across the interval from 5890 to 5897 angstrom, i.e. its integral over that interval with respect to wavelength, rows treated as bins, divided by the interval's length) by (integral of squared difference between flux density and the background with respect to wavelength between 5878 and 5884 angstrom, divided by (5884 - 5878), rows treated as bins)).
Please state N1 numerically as 0.5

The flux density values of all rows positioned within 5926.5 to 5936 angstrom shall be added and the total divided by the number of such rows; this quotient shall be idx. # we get 9.6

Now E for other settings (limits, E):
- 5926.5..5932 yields 21.2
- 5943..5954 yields 19.5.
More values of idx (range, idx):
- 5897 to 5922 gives 9.3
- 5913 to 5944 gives 9.4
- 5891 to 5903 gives 8.3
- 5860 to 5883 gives 9.9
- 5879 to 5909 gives 8.9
